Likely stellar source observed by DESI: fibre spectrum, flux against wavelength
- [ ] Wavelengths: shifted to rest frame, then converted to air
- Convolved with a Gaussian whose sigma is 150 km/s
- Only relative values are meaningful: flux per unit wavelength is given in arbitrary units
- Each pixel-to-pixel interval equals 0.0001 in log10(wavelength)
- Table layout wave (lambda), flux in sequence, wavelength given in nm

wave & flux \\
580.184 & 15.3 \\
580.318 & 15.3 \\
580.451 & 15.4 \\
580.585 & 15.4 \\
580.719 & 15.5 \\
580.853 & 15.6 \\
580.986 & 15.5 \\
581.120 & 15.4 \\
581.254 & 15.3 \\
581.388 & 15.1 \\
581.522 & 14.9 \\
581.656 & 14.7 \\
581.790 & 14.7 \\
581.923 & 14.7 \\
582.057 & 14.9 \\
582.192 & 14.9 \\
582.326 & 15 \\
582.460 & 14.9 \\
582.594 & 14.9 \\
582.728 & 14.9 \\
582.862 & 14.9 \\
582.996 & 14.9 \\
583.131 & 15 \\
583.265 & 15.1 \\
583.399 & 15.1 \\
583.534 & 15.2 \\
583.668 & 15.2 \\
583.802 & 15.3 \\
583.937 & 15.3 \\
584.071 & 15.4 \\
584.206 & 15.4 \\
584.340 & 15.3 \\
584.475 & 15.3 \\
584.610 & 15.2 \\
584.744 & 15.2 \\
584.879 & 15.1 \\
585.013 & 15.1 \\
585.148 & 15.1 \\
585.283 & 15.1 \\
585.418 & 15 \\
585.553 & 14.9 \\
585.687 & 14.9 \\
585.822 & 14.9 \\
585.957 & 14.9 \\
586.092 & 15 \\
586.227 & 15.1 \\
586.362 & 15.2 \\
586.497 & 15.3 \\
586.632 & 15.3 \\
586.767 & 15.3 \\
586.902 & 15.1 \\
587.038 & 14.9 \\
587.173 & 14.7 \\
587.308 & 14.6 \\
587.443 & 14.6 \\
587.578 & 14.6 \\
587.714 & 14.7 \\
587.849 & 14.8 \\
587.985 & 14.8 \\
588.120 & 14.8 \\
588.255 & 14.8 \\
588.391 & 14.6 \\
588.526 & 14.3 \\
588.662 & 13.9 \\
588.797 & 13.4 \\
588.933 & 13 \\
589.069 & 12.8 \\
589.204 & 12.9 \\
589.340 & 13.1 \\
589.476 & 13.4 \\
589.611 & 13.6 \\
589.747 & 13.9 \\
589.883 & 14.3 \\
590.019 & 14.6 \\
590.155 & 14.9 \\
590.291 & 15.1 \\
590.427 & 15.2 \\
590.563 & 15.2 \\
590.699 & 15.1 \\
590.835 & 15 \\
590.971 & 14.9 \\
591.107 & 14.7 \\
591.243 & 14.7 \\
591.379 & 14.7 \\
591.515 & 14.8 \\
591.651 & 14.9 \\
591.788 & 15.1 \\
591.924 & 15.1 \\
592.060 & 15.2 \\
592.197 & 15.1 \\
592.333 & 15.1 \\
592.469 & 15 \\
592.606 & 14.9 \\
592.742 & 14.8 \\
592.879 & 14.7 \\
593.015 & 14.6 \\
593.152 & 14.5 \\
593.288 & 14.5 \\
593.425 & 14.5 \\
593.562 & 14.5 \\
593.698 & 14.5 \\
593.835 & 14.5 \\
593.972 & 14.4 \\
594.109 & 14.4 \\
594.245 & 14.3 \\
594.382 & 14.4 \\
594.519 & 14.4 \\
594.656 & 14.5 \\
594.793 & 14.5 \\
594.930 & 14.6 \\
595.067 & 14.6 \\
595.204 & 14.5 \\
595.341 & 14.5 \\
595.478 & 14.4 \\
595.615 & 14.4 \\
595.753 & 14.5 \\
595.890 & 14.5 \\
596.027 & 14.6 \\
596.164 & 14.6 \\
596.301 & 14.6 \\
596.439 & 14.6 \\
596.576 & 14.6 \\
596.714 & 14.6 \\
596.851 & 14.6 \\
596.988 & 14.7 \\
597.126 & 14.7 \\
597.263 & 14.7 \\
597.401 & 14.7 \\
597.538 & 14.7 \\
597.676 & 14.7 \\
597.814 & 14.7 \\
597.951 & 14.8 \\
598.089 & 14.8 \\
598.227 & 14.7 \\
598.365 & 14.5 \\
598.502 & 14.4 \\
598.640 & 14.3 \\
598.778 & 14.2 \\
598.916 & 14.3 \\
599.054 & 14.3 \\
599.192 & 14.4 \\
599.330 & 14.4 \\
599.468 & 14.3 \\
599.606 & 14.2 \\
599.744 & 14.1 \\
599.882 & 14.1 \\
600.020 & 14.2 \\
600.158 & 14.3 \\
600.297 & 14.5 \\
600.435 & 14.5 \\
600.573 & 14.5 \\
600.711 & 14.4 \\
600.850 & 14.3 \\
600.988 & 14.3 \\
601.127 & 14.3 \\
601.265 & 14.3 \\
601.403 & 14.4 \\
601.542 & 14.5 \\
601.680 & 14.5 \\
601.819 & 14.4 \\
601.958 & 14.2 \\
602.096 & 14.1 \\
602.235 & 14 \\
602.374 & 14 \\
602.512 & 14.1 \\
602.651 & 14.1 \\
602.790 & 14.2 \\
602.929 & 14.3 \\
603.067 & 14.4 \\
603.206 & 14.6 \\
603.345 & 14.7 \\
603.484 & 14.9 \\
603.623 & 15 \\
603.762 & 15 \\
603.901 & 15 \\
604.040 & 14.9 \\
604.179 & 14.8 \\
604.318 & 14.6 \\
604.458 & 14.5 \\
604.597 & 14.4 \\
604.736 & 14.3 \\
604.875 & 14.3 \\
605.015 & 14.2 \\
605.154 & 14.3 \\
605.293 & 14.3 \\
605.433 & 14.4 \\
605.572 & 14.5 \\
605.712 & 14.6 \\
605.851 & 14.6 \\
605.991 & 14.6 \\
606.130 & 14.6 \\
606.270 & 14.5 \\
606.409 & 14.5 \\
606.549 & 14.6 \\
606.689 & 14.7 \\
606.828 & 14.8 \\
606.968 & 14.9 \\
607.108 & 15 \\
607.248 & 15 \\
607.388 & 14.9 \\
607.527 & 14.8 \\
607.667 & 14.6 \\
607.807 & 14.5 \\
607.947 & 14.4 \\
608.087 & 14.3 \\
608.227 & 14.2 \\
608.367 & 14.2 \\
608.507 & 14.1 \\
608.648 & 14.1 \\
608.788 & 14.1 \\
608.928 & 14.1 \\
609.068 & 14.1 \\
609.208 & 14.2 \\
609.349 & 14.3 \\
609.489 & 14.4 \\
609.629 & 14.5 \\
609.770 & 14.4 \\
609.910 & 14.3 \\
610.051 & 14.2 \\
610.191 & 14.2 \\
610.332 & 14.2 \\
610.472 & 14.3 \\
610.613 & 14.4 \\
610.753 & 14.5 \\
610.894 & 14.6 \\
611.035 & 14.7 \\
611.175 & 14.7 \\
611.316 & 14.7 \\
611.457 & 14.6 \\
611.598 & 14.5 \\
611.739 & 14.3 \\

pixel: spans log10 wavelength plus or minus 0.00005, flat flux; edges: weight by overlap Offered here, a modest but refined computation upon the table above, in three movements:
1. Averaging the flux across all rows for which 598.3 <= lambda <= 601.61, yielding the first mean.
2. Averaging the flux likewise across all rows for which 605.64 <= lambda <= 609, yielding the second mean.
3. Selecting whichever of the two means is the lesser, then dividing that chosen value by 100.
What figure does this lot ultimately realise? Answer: 0.143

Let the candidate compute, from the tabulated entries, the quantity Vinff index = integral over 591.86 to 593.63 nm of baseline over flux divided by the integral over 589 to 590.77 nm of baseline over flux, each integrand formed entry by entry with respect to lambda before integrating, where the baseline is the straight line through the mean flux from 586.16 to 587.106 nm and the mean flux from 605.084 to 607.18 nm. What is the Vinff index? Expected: 0.95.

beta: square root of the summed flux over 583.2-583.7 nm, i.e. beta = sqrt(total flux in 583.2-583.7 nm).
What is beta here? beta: 7.78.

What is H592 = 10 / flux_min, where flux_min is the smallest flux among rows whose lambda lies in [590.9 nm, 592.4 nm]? 0.680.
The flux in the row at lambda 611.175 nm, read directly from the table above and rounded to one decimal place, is 14.7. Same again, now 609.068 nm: 14.1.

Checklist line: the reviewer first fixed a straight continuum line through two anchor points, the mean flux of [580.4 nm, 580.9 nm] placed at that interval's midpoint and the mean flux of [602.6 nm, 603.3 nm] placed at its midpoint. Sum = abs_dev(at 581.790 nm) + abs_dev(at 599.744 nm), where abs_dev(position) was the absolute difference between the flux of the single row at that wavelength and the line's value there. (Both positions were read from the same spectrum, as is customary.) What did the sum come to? 1.1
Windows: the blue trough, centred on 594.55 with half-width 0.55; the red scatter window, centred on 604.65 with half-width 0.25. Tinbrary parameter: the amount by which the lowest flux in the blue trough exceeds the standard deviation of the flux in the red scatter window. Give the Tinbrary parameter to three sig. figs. 14.2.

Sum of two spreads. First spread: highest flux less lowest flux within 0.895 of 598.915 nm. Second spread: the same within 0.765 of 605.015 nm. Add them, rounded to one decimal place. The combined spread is 1.1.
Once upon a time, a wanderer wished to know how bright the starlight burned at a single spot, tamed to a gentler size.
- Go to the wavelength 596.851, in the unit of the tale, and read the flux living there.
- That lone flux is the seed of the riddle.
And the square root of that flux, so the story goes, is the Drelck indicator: 3.82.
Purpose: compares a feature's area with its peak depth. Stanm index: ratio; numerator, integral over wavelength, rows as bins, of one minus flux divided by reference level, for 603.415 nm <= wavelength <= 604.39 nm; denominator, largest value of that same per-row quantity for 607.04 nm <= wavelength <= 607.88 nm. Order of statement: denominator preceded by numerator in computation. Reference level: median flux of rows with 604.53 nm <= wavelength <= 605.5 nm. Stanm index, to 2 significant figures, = 2.9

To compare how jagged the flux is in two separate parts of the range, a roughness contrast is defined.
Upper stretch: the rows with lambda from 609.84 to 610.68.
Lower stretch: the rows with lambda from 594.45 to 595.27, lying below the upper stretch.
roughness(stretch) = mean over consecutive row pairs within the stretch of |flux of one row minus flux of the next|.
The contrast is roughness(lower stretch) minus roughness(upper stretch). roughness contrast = 0.000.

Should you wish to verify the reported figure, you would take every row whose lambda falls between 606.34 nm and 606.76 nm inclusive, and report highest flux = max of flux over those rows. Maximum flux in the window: 14.7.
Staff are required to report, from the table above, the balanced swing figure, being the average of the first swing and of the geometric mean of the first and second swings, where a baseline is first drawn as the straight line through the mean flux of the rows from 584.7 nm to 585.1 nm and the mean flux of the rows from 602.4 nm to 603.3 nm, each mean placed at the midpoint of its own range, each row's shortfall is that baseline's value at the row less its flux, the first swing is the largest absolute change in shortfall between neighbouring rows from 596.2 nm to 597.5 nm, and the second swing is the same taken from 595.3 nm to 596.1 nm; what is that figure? 0.106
